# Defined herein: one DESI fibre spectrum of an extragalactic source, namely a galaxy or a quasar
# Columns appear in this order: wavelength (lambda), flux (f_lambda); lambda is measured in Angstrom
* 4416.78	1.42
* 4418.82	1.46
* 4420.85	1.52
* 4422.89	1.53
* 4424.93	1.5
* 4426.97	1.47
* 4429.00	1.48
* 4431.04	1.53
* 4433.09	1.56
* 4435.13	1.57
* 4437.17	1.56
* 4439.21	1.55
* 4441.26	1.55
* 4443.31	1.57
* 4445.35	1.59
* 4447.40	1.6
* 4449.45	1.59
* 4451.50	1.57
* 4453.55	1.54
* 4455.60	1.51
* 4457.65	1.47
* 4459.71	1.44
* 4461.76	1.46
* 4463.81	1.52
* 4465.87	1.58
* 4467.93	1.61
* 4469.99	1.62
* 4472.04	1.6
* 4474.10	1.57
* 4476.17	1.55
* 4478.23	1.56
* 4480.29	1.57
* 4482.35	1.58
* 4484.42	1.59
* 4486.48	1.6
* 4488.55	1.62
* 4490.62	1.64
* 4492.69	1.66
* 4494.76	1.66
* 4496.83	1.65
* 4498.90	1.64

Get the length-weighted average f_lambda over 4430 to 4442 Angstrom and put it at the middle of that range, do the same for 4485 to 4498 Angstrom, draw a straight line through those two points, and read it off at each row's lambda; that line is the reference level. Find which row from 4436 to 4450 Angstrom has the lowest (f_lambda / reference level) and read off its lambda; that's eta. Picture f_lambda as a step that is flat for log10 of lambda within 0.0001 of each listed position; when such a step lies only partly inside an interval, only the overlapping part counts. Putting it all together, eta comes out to 4441.26 Angstrom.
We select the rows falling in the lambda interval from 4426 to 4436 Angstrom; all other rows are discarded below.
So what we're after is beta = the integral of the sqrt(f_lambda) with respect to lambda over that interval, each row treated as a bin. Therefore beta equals 12.3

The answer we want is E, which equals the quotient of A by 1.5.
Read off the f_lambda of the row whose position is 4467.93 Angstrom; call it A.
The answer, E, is 1.07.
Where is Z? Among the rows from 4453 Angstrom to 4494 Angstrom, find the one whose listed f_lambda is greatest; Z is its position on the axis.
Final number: 4492.69 Angstrom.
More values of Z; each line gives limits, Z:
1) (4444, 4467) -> 4447.40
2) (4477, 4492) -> 4490.62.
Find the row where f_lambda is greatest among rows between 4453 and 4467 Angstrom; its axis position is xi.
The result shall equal 4465.87 Angstrom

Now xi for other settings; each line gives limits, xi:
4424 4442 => 4435.13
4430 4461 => 4447.40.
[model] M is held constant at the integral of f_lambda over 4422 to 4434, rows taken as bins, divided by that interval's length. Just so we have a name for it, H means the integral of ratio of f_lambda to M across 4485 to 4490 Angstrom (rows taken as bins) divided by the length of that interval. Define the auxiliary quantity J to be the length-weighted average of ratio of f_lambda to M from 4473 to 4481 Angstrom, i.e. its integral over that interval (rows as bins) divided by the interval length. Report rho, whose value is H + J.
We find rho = 2.10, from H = 1.07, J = 1.03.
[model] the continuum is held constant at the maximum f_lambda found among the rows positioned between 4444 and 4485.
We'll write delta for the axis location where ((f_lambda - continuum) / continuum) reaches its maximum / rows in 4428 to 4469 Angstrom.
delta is 4467.93 Angstrom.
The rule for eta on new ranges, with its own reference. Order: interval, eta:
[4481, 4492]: 4482.35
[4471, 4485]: 4476.17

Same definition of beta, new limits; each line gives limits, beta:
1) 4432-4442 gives 12.5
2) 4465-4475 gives 12.6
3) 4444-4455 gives 13.8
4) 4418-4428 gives 12.2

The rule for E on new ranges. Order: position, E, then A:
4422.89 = 1.02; 1.53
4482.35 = 1.05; 1.58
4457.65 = 0.98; 1.47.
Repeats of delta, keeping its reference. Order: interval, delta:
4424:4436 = 4435.13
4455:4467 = 4465.87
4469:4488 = 4469.99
